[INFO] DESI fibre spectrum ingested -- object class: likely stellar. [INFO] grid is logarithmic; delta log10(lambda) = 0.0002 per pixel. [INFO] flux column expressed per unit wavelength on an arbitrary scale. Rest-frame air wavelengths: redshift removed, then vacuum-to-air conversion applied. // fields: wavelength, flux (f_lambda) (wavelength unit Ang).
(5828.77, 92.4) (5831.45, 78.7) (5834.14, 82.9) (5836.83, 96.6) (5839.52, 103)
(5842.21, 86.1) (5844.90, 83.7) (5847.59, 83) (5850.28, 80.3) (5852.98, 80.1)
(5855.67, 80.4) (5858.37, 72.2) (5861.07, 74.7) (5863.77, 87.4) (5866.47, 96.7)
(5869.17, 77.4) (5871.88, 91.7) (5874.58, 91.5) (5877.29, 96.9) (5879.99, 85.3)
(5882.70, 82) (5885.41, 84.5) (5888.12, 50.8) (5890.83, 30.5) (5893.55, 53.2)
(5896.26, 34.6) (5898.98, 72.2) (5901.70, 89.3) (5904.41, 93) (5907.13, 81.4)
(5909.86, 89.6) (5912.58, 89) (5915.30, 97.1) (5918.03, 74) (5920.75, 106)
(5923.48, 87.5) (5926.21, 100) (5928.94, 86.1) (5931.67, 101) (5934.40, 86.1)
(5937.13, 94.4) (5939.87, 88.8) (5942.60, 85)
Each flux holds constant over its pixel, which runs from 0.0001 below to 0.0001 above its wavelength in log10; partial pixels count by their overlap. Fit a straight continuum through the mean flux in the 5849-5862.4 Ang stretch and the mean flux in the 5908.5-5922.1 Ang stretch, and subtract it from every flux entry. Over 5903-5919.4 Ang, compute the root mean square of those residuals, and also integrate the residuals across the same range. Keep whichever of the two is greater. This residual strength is 9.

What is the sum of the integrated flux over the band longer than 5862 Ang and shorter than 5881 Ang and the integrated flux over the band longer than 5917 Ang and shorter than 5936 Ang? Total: 3444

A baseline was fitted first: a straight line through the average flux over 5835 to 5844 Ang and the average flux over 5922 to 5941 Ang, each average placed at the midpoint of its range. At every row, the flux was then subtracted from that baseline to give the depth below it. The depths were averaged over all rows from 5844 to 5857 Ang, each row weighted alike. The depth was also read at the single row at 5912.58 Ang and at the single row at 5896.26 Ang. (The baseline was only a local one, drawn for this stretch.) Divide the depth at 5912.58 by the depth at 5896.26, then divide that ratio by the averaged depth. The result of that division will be 0.00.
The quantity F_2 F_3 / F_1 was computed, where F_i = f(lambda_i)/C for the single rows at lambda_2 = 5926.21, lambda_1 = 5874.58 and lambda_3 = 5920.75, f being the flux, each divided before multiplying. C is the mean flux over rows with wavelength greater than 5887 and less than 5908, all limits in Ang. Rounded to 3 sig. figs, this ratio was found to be 1.84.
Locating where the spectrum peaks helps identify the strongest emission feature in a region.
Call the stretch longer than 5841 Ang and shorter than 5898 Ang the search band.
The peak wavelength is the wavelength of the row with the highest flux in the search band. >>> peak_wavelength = 5877.29 Ang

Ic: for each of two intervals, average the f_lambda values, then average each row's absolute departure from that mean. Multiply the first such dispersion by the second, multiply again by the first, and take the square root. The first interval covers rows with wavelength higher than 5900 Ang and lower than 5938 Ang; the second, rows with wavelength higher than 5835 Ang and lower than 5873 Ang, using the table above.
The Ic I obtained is 17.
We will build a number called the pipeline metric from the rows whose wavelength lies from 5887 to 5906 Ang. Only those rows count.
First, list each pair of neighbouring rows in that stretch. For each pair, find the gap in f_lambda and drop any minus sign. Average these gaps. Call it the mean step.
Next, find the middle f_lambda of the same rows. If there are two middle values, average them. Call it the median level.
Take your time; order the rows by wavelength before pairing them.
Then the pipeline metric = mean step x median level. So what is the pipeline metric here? 1064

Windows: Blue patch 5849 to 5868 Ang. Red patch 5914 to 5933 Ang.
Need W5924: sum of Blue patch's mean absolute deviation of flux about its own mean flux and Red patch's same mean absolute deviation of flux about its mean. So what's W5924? 15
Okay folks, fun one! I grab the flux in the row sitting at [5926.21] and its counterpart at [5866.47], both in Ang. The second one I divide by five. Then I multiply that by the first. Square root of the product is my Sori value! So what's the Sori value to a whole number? 44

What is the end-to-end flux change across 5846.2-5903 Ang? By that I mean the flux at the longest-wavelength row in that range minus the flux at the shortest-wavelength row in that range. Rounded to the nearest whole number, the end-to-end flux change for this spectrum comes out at 6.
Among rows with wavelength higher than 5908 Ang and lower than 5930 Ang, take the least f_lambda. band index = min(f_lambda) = 74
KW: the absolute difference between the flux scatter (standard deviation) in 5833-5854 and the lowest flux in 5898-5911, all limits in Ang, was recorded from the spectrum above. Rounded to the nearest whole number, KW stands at 64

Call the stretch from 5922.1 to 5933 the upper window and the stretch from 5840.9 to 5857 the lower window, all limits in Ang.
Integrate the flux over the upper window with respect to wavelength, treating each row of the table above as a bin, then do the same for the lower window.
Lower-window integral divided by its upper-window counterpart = 1.30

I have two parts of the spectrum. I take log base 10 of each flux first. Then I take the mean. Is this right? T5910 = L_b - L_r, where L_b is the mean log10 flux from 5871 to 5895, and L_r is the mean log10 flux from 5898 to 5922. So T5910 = -0.10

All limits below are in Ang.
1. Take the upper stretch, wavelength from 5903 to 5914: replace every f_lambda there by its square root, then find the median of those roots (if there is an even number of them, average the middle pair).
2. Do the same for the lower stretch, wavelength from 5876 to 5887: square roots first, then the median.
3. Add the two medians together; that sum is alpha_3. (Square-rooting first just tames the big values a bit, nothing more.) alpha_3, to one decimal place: 18.7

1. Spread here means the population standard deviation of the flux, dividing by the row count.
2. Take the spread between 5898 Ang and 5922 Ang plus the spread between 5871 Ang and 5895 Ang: 32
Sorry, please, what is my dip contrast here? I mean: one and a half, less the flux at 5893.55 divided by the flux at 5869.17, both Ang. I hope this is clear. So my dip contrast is 0.8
